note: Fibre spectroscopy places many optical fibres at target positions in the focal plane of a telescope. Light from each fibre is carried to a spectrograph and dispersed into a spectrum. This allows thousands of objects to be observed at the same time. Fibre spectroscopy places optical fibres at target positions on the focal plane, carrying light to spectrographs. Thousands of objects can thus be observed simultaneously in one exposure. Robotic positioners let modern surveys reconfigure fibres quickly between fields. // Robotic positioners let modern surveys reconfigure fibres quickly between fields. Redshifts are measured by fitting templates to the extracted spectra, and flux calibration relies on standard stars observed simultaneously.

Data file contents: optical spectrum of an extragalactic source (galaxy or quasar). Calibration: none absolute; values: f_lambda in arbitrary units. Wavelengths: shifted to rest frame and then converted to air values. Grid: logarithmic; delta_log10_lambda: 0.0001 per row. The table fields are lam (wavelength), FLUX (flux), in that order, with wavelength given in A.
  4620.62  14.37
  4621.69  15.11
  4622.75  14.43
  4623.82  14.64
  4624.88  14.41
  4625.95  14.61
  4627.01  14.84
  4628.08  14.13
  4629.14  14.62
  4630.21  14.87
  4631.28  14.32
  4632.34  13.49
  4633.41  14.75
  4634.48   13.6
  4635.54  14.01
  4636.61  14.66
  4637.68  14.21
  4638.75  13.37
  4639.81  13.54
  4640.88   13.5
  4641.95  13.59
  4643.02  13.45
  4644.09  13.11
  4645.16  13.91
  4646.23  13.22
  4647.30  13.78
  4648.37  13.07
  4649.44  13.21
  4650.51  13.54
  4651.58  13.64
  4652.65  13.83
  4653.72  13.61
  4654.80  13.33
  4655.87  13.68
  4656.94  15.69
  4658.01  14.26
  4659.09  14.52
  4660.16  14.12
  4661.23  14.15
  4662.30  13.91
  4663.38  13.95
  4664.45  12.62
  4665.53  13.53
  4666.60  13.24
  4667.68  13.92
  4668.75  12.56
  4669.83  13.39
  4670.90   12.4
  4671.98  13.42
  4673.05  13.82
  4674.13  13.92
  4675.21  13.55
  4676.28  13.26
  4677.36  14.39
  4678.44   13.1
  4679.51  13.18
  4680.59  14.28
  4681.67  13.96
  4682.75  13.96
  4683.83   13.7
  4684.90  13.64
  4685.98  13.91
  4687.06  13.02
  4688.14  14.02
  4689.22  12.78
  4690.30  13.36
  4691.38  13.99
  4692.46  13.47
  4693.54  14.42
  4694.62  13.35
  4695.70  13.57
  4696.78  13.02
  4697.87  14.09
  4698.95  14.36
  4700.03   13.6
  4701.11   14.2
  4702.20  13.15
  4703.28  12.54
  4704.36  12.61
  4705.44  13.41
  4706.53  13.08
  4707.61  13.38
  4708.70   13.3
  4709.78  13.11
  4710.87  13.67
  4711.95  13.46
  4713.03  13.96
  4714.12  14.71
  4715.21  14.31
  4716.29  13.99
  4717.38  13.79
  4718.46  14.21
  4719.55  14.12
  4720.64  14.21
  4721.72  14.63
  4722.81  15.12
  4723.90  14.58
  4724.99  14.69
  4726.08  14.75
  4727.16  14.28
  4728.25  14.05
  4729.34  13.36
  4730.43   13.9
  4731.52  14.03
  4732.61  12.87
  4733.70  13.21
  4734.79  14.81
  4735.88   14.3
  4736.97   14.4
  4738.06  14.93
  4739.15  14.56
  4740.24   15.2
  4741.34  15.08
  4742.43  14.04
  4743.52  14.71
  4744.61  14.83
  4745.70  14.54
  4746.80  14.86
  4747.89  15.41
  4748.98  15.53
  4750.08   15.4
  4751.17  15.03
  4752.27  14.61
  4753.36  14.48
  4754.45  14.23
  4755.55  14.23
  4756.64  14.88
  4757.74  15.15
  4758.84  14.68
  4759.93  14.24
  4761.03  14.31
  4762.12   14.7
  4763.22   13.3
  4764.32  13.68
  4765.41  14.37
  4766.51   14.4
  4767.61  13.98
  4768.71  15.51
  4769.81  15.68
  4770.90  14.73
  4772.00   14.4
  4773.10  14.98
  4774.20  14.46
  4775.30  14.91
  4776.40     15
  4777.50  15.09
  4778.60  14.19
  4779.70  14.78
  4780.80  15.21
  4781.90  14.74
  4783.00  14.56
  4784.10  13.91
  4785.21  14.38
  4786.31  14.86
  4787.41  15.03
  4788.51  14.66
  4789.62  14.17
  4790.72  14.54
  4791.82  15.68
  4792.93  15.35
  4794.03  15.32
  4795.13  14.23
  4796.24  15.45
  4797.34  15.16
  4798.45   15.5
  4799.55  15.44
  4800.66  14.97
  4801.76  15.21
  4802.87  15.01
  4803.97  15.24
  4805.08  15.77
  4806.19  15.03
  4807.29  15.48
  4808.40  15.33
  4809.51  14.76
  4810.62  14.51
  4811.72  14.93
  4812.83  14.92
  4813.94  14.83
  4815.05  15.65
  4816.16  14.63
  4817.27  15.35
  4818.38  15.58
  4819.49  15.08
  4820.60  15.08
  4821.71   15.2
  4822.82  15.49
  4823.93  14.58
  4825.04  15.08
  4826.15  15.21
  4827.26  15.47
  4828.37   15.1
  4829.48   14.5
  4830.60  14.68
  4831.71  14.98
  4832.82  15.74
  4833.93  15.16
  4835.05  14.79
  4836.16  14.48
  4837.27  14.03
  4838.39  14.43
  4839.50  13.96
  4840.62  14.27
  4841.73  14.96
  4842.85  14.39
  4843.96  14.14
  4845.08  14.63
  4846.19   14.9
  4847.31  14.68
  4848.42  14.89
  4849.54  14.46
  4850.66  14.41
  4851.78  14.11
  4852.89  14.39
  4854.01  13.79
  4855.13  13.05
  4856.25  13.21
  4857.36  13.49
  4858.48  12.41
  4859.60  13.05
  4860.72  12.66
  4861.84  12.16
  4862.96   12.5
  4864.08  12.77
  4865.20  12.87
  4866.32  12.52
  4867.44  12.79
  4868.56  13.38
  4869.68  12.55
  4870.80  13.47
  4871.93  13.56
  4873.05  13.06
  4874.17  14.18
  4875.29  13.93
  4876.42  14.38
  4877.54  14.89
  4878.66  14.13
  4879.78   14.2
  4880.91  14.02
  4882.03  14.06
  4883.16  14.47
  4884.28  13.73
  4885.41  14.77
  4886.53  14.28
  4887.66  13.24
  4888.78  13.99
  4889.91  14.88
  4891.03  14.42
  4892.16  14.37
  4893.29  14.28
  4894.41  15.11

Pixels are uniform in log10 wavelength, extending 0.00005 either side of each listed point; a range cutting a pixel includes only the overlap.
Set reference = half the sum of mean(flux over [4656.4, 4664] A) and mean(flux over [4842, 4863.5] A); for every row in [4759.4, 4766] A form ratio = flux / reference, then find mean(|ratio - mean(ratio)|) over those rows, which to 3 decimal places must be 0.029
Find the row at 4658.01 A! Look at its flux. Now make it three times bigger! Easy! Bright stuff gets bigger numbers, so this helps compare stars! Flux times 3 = 42.8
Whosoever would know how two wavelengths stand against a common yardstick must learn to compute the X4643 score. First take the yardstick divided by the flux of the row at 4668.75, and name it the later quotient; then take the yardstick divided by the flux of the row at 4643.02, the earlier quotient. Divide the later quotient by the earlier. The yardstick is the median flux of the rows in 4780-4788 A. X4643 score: 1.07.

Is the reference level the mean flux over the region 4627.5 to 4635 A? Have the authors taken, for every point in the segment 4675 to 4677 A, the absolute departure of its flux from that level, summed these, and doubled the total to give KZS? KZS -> 3.4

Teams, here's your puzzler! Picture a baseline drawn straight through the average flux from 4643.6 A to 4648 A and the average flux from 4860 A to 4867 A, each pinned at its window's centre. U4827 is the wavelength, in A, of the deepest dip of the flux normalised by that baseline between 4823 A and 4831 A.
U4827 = 4829.48 A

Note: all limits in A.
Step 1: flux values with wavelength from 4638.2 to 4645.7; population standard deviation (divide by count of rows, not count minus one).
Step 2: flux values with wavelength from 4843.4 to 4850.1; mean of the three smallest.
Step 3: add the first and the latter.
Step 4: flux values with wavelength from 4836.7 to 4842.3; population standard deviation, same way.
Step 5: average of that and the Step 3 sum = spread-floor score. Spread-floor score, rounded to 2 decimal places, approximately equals 7.50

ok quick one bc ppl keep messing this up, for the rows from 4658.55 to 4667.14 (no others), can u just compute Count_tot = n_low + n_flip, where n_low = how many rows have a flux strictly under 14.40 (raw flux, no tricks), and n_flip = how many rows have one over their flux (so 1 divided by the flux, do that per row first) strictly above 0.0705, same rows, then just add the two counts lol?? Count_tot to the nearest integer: 14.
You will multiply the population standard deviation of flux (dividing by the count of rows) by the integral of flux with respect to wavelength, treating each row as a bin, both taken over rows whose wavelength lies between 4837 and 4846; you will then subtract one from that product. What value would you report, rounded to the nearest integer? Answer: 39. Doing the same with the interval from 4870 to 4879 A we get 67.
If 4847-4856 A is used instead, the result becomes 68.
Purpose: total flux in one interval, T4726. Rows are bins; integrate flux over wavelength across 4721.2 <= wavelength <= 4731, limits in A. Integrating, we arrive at 141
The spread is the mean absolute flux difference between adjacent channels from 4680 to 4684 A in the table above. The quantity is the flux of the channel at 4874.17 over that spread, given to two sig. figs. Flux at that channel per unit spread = 73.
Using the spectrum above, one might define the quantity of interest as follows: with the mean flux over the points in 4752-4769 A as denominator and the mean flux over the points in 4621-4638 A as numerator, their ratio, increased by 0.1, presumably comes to 1.10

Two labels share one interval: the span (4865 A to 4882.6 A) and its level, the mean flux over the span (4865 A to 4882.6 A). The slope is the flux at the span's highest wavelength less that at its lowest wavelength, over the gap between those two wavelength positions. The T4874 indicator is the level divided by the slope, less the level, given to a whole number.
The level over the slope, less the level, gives 179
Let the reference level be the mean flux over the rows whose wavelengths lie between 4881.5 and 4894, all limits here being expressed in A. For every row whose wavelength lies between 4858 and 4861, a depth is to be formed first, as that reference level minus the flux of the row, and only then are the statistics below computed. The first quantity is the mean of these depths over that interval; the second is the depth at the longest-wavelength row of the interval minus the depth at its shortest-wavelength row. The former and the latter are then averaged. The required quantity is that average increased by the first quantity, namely 2.2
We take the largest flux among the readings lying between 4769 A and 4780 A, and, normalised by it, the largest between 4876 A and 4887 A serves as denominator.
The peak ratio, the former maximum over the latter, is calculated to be 1.05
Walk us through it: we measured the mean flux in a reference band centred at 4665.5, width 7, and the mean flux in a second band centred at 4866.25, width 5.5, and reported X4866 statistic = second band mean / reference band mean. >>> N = 0.96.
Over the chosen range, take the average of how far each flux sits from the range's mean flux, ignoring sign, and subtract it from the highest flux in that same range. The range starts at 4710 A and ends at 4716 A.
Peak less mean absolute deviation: 14.3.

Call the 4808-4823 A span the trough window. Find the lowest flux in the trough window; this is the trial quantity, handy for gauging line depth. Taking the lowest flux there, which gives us 14.51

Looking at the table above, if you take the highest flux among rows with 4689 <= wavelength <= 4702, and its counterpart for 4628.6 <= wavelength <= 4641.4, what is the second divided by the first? 1.03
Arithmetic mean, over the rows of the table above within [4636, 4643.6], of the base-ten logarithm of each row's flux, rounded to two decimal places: 1.14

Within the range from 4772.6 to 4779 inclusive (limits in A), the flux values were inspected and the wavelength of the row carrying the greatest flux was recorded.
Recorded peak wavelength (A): 4777.50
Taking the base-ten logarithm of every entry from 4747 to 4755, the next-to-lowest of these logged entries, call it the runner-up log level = 1.161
